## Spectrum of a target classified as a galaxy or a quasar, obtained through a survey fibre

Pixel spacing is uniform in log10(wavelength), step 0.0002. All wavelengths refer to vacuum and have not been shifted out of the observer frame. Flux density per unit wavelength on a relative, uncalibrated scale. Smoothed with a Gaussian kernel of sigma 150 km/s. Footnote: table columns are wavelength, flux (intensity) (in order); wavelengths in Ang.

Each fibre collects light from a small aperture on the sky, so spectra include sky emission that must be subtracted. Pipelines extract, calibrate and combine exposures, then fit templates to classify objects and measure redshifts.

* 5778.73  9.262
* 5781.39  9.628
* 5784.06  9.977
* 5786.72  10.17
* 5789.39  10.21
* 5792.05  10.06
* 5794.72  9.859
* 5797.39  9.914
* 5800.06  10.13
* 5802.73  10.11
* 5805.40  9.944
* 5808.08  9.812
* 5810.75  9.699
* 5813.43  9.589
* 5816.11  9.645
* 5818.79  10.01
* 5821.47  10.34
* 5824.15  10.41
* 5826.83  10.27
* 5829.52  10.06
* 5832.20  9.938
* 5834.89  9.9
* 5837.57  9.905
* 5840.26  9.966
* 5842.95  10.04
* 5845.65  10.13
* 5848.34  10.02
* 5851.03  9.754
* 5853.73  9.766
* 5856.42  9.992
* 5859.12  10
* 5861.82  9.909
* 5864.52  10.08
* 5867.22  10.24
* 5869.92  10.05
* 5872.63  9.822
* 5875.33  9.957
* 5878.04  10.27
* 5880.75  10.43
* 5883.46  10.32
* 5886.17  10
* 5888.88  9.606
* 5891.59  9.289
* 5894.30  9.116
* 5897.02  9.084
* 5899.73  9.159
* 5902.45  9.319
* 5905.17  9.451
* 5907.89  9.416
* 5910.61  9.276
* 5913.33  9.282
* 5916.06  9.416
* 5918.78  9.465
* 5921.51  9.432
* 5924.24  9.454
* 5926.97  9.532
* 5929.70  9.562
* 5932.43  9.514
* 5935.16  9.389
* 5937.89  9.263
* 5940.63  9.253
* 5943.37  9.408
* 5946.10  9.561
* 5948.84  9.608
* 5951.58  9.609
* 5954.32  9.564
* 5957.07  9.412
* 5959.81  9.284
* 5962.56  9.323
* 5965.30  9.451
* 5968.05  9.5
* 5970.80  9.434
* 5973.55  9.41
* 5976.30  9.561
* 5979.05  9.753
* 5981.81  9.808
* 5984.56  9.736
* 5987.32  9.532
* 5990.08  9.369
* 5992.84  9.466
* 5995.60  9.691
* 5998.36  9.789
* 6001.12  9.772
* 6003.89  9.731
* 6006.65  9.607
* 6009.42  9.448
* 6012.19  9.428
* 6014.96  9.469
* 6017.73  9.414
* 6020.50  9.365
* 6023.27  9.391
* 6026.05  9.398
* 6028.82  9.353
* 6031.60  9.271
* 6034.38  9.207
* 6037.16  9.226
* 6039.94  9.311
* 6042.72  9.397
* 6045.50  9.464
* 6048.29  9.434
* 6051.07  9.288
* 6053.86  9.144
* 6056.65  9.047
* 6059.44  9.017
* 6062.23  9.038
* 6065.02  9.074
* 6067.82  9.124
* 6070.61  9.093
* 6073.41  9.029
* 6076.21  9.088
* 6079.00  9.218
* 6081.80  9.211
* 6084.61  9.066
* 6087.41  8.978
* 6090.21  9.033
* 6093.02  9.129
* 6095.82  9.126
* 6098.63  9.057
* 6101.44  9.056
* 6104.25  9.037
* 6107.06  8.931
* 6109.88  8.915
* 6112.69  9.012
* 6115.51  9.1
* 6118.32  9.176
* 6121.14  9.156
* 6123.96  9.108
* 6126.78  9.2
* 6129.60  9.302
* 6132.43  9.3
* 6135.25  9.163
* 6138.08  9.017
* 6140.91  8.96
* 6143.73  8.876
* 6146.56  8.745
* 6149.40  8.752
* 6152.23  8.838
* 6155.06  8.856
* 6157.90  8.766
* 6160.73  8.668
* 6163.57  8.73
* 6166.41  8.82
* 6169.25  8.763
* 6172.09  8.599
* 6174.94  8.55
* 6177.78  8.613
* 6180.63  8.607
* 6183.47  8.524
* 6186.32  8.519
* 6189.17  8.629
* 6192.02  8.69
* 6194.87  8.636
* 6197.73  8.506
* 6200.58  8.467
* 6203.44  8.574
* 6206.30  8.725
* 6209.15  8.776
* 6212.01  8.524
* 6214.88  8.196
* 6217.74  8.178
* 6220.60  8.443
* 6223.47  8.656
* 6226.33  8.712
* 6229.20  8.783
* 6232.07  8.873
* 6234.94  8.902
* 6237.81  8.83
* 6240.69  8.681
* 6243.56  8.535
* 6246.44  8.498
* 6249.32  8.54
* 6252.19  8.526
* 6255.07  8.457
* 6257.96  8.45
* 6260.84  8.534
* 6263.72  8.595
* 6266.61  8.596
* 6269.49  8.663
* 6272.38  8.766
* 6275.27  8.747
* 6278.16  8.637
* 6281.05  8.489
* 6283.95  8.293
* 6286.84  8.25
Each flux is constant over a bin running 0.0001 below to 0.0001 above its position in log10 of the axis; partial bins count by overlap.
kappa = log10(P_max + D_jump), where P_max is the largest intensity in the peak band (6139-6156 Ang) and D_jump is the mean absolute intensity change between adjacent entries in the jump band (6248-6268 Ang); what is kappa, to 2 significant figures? 0.95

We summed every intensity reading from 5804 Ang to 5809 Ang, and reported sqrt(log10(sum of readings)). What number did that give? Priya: 1.14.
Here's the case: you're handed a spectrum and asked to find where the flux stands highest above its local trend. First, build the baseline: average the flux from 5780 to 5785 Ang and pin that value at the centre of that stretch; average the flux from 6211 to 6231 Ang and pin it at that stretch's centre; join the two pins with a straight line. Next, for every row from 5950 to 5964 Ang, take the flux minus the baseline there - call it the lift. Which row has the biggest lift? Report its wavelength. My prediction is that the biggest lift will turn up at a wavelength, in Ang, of 5951.58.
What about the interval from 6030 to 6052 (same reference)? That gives 6045.50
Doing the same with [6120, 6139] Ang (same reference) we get 6132.43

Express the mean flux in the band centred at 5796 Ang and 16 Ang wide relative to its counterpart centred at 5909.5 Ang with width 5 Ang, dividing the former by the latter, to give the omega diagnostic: 1.08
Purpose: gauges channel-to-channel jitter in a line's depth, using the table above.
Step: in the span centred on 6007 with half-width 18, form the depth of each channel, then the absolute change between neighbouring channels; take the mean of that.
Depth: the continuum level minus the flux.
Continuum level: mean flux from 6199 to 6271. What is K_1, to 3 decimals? 0.079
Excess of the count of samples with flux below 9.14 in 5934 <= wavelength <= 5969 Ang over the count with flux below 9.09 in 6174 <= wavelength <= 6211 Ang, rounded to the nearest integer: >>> -13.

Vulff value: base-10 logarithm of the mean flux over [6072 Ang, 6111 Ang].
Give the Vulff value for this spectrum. 0.96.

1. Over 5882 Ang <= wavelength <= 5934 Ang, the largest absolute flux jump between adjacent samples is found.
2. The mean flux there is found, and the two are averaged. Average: 4.93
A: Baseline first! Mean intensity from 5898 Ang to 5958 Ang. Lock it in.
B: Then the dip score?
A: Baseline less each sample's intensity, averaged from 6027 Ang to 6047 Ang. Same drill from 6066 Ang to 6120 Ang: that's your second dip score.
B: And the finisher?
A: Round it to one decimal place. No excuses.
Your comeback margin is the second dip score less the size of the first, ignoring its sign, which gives 0.2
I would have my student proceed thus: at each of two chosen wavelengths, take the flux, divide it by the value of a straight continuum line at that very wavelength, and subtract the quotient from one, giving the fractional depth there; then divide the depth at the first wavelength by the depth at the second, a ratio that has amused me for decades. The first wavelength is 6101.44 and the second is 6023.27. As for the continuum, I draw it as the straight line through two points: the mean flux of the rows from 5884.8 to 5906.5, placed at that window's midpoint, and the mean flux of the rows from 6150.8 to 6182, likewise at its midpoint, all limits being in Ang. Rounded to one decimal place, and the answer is 0.6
